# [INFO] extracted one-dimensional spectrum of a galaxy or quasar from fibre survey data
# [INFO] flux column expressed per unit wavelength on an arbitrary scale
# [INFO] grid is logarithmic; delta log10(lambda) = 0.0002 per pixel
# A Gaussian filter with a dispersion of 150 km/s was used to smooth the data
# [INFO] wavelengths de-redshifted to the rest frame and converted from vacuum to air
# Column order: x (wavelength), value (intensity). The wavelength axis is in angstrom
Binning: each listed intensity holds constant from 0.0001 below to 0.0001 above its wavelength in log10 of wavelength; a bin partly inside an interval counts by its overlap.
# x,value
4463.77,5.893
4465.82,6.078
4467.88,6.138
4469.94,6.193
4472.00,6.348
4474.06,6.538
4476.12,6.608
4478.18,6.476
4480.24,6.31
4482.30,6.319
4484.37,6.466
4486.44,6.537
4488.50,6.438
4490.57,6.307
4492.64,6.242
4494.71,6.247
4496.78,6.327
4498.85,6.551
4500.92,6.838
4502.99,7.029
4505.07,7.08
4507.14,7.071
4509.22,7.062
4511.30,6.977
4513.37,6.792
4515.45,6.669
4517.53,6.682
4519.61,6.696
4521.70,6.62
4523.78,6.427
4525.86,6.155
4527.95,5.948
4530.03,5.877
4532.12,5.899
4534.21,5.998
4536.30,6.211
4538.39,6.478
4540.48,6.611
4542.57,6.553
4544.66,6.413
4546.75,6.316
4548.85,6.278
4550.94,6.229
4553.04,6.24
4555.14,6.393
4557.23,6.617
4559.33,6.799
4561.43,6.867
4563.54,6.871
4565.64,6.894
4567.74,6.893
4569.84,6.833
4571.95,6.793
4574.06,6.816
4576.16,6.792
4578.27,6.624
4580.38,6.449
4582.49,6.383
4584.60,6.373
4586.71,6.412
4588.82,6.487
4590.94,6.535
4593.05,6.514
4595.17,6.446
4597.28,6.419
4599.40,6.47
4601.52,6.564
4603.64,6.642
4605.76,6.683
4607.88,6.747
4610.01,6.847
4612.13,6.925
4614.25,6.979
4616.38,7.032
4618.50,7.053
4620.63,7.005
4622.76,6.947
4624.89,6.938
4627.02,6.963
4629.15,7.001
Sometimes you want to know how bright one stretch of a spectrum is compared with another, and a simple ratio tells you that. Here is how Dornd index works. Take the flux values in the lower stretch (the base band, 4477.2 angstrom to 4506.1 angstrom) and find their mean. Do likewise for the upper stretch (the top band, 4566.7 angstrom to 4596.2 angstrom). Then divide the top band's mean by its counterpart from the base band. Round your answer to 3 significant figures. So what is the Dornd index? 1.01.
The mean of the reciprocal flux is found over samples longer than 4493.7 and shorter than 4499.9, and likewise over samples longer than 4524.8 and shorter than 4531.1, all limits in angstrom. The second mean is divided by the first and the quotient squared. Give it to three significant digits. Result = 1.13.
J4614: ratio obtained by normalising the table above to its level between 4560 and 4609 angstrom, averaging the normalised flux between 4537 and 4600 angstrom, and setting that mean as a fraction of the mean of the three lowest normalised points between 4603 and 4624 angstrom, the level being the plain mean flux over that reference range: 0.98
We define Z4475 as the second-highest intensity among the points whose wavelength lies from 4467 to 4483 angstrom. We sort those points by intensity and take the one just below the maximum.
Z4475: 6.538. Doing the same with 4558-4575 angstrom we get 6.893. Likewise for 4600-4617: 6.979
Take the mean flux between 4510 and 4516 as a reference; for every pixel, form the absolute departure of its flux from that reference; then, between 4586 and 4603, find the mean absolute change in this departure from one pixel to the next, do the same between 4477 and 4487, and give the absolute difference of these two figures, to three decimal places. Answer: 0.043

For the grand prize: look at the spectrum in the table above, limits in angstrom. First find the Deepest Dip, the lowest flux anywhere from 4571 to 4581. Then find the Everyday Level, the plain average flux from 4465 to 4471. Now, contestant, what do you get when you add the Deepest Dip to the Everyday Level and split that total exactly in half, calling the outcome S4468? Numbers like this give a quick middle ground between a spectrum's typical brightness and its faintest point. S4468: 6.29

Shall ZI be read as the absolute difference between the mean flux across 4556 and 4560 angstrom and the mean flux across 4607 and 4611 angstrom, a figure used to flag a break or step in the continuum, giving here 0.09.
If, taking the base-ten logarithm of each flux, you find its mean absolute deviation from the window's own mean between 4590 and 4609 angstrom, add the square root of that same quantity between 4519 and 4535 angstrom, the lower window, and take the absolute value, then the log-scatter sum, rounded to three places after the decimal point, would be 0.146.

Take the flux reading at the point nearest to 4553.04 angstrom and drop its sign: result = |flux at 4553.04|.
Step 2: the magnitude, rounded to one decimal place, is 6.2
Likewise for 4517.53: 6.7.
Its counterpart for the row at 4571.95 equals 6.8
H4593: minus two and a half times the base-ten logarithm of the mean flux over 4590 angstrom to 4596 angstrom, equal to -2.032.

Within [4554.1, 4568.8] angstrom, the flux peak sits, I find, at 4565.64 angstrom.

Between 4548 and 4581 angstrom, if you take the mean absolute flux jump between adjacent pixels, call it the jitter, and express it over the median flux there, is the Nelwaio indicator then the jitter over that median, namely 0.012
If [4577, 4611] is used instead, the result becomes 0.010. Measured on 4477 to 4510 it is 0.016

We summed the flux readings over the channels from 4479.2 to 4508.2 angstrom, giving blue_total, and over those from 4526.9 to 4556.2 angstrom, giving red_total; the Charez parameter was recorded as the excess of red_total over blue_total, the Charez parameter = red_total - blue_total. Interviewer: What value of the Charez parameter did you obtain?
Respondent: -4.3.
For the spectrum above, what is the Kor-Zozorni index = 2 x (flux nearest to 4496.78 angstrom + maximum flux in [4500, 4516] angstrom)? 26.8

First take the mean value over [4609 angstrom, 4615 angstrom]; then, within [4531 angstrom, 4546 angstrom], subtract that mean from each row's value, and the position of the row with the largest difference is 4540.48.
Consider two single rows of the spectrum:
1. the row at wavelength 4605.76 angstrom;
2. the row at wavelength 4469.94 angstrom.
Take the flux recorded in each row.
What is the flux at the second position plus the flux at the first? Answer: 12.9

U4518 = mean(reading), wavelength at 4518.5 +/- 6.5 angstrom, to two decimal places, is 6.65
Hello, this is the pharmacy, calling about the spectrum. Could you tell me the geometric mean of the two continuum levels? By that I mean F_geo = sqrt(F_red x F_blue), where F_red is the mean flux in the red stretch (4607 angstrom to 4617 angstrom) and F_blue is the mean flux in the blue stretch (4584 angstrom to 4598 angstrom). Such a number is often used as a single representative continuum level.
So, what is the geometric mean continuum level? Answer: 6.68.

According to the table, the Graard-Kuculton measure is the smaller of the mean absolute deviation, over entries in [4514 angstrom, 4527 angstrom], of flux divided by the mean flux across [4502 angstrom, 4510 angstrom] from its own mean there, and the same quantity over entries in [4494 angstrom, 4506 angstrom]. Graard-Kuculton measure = 0.024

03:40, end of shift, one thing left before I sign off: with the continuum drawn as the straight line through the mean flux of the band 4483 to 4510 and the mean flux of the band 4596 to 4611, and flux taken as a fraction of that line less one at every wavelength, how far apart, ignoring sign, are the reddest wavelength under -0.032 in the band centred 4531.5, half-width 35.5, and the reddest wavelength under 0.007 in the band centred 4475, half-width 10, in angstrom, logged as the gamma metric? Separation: 70.8 angstrom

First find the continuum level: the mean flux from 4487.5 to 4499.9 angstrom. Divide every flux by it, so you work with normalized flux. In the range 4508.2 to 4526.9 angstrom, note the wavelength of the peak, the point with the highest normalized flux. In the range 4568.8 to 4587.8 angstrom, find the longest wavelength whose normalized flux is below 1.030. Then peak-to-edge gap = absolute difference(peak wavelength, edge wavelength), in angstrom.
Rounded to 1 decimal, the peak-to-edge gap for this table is 77.5 angstrom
